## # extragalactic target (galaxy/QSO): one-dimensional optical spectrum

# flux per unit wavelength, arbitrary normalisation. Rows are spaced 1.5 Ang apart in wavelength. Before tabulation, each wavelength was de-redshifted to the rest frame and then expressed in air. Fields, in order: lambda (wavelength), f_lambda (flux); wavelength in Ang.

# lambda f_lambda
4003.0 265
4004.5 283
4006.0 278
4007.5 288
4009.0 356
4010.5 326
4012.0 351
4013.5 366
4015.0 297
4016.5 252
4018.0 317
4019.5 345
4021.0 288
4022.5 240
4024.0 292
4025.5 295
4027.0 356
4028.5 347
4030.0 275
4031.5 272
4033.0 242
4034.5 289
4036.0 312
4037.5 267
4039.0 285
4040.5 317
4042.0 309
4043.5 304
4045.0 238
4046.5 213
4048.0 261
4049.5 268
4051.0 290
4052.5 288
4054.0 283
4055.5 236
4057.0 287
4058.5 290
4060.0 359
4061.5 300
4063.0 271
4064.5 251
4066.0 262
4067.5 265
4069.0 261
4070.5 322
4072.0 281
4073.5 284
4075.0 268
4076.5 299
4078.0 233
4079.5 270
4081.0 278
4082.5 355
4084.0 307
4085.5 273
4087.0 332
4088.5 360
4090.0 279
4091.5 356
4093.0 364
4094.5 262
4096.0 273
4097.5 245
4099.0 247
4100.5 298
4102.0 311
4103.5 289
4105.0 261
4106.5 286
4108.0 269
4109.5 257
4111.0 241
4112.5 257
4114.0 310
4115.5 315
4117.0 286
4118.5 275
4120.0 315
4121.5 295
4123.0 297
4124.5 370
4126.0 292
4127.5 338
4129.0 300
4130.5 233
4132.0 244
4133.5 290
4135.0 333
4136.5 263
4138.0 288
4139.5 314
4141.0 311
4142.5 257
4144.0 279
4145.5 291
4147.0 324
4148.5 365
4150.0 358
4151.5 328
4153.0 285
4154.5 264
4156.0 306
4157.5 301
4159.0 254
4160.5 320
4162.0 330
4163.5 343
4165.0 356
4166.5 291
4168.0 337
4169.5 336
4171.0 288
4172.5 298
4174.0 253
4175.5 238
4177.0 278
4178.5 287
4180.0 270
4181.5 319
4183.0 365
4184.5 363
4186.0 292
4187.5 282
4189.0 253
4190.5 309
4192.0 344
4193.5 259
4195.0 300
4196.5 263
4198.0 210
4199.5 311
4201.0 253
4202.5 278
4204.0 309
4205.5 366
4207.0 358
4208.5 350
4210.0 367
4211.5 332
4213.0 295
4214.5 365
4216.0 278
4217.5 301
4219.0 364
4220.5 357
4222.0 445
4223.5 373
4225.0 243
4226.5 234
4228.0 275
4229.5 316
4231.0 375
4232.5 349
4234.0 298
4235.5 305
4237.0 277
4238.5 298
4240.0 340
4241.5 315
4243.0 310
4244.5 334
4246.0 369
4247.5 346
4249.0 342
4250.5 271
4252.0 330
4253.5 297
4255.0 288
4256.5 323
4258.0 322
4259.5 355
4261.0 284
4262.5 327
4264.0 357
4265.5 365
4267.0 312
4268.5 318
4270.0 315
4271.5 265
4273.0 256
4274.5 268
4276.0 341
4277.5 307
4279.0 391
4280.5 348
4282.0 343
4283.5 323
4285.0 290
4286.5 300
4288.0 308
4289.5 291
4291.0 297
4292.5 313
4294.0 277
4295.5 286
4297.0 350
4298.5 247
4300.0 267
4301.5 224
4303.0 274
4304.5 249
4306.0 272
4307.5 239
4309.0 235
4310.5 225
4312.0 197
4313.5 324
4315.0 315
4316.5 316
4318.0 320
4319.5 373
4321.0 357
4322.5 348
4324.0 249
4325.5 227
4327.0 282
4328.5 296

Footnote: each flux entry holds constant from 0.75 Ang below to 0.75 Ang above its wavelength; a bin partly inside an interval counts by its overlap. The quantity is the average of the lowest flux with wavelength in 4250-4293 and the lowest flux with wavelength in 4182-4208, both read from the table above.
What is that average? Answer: 233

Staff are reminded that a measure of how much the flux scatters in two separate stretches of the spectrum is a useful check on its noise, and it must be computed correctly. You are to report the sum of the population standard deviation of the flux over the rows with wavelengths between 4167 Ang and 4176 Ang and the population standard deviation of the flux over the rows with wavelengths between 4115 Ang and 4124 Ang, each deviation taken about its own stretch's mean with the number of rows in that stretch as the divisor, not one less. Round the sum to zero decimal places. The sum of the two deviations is 52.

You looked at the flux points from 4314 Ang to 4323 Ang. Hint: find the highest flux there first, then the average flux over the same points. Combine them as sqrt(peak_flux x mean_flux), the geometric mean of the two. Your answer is 355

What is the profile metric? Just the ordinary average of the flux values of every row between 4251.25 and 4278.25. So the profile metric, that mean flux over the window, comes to 313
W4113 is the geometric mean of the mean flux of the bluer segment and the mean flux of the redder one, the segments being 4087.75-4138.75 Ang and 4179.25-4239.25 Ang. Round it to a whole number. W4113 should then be 302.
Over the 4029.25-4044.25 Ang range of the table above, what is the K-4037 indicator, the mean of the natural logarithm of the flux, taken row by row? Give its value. 5.657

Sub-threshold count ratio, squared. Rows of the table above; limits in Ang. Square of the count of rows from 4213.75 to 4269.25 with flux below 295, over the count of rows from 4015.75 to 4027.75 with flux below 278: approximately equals 16.0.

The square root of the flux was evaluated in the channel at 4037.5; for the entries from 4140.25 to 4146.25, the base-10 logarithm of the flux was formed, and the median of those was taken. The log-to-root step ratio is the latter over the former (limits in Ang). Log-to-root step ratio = 0.150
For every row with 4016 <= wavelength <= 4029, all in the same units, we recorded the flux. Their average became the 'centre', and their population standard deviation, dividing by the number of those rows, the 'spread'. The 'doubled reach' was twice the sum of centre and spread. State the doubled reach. 685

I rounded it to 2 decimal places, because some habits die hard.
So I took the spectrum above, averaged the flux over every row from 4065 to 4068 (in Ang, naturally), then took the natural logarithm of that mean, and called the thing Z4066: 5.57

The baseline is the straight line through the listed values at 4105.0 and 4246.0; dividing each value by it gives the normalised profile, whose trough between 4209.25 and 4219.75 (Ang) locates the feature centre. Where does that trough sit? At 4216.0 Ang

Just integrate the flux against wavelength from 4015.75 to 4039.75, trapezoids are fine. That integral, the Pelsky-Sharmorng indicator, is 7011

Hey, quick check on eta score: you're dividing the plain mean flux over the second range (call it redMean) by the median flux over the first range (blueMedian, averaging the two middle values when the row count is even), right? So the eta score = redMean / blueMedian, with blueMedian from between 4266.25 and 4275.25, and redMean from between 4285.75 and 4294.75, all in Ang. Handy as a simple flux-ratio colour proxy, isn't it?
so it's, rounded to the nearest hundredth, 1.03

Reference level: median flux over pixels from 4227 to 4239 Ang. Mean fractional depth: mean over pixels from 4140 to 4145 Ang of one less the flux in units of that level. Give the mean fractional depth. 0.06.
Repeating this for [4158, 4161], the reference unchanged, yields 0.05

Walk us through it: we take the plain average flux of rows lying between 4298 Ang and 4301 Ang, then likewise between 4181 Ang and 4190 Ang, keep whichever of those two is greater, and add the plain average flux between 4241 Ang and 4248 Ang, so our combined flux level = 647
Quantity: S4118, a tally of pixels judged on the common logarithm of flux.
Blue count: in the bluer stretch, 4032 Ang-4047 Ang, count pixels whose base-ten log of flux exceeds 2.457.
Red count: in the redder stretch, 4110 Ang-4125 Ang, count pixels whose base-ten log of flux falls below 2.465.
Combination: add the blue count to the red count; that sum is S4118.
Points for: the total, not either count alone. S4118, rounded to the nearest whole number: 9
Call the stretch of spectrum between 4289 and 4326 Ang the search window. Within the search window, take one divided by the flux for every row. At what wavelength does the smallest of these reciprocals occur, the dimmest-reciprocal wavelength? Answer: 4319.5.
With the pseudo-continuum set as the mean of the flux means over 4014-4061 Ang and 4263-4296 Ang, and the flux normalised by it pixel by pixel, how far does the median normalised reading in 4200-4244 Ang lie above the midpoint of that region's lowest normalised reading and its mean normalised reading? 0.124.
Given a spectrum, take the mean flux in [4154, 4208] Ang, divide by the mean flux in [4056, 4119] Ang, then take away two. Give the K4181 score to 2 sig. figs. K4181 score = -0.96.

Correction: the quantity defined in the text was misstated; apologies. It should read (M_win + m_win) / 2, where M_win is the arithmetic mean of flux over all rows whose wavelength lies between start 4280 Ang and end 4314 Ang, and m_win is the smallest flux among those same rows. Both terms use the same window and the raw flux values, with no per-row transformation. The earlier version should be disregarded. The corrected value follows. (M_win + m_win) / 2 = 239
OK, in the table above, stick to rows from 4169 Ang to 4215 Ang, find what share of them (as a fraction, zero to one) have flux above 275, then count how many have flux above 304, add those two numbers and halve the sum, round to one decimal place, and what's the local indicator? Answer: 7.4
